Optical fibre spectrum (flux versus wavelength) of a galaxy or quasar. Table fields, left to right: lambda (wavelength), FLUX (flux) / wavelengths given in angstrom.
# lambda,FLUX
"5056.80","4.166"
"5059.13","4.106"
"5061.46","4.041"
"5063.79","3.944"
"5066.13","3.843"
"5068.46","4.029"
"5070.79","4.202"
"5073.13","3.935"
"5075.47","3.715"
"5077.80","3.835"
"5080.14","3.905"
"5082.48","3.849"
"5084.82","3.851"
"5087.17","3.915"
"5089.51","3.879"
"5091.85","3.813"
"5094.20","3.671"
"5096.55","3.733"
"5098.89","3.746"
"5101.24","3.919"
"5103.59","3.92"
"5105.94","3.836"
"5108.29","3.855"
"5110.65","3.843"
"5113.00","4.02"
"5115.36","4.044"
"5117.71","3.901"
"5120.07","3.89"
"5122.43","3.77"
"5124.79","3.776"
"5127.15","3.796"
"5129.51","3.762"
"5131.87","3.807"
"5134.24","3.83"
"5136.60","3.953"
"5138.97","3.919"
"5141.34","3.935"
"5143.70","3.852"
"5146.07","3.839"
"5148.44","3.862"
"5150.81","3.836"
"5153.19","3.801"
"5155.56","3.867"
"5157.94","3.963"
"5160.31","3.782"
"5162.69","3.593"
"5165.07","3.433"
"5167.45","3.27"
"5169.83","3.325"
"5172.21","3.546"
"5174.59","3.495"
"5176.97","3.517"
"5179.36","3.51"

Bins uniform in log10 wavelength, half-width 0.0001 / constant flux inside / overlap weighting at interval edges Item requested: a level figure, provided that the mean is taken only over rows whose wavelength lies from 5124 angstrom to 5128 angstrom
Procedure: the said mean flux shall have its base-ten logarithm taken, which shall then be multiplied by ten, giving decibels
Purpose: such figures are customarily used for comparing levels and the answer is 5.78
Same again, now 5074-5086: 5.83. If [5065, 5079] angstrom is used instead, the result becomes 5.94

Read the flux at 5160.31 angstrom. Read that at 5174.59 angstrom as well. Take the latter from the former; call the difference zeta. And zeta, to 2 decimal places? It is 0.29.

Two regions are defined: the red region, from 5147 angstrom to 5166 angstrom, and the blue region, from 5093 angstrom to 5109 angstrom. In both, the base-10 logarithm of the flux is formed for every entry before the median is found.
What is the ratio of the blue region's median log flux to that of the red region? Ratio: 1.00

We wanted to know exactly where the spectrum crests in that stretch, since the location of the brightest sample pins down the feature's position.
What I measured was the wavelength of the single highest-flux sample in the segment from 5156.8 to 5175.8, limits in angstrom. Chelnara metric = 5157.94 angstrom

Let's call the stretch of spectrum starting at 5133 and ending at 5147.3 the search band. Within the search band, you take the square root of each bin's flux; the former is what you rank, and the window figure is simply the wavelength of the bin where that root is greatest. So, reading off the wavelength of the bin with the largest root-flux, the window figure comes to 5136.60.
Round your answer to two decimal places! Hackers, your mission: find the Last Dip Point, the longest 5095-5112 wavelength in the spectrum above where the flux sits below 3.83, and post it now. 5098.89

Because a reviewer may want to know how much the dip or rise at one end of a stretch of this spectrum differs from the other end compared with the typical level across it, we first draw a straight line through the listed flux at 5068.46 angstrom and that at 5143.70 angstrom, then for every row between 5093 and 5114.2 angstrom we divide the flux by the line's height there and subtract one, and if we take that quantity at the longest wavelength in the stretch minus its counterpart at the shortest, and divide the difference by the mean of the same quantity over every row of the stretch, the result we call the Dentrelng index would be -3.6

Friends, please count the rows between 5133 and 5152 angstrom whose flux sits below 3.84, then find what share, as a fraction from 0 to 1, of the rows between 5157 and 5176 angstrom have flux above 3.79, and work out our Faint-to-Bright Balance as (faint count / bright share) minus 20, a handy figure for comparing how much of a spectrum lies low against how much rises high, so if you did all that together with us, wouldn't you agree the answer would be 4.0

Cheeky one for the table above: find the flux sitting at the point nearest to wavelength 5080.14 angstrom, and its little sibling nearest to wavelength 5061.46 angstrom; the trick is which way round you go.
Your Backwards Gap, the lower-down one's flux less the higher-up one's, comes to 0.14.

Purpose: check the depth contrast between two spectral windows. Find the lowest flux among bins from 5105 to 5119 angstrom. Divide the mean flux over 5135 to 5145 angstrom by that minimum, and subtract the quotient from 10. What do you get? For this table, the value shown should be 8.98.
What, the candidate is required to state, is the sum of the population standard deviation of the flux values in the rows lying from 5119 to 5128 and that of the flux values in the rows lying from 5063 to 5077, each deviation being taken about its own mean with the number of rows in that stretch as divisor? 0.199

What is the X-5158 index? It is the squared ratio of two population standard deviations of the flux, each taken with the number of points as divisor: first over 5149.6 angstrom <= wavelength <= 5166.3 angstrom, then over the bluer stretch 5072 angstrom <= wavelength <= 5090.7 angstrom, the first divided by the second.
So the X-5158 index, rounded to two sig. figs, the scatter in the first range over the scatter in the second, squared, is 6.8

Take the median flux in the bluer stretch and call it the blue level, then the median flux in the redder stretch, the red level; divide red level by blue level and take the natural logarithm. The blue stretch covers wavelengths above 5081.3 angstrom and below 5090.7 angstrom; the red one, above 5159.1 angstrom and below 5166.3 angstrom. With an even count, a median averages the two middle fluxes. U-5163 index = -0.073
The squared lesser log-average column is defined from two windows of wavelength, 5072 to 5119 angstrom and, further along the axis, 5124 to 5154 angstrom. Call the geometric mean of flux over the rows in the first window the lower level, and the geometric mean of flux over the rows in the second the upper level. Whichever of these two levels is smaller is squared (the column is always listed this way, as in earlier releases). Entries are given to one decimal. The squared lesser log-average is 14.8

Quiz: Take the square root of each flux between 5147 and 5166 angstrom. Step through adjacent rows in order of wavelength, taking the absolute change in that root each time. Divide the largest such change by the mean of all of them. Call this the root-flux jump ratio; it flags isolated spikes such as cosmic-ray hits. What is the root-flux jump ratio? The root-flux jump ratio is 1.8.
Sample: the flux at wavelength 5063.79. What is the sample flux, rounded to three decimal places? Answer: 3.944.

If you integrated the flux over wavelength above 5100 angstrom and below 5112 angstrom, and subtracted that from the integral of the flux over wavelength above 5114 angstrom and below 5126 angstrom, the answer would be 0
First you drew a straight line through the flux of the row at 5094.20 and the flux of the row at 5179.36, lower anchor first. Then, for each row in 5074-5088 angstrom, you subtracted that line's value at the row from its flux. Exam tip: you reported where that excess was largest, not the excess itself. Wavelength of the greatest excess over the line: 5087.17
